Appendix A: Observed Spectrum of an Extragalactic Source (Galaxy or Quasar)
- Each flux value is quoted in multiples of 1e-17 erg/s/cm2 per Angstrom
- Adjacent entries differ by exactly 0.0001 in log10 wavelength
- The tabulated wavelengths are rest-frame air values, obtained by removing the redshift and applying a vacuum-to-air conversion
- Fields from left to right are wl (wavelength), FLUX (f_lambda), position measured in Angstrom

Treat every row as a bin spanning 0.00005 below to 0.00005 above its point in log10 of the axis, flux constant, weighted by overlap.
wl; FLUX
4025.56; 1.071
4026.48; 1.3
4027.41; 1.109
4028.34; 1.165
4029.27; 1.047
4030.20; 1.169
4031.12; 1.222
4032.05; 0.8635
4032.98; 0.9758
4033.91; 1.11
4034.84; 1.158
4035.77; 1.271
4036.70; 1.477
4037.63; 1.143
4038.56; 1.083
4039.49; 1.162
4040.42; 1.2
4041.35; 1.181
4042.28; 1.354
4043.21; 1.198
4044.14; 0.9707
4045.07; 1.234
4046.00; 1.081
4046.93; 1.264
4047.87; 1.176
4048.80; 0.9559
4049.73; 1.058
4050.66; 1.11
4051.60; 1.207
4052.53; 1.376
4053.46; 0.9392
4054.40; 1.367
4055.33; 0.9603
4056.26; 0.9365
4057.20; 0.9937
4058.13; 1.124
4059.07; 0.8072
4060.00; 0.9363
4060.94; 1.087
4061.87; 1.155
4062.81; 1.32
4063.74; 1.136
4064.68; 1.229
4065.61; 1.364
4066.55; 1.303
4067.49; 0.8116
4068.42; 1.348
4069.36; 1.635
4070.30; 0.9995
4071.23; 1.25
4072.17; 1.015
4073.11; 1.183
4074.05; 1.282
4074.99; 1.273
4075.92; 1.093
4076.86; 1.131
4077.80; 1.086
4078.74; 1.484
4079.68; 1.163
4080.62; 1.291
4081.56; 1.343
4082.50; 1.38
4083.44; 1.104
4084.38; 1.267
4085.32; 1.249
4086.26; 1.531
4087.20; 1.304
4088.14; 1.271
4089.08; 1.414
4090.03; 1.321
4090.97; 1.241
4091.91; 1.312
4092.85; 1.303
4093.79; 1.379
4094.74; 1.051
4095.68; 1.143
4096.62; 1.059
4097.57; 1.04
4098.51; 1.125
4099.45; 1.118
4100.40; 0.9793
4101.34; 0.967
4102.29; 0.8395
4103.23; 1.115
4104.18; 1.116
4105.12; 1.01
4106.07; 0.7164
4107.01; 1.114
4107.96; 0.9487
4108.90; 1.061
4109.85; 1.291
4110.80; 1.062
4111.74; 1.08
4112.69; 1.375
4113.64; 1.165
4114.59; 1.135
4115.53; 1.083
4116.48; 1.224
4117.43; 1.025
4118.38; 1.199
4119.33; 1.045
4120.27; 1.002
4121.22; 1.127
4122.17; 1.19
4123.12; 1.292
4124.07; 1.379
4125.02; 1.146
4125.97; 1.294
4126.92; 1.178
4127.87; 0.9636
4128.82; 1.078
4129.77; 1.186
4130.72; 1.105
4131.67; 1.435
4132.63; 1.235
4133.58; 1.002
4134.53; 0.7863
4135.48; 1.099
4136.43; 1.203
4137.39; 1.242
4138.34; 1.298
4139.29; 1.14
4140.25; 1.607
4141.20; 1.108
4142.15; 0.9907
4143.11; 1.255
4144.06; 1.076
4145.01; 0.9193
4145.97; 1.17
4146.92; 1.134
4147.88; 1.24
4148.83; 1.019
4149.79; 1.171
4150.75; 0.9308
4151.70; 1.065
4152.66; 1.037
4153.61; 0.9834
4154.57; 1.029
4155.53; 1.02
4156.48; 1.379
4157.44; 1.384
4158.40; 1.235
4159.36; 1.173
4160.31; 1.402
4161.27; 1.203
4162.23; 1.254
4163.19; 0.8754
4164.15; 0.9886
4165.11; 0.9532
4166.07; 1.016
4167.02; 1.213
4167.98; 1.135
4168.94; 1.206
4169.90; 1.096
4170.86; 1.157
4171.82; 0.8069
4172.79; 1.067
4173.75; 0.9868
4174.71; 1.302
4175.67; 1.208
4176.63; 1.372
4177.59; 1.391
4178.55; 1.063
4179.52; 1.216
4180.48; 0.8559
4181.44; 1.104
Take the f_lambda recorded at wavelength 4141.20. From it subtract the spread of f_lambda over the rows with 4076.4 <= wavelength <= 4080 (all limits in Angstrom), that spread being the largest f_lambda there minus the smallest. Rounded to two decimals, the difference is 0.71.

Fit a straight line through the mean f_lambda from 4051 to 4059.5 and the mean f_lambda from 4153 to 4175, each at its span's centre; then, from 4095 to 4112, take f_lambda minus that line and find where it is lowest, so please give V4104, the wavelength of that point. 4106.07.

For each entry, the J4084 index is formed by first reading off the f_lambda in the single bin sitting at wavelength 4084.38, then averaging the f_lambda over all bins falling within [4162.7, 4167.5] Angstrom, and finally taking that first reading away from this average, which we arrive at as -0.26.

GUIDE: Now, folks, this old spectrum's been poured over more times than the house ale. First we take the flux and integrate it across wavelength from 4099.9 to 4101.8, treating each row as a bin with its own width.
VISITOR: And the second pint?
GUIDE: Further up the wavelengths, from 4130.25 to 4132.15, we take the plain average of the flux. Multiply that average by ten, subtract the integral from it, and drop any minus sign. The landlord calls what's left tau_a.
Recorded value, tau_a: 11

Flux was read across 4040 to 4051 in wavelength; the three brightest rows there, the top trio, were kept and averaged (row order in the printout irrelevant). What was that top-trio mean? 1.28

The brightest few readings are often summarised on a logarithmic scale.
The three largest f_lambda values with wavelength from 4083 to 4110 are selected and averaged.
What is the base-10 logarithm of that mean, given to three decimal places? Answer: 0.159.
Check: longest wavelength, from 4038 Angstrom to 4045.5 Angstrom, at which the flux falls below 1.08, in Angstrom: 4044.14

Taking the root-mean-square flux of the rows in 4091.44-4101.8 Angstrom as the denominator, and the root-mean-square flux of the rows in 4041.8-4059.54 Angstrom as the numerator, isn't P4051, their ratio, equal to 0.98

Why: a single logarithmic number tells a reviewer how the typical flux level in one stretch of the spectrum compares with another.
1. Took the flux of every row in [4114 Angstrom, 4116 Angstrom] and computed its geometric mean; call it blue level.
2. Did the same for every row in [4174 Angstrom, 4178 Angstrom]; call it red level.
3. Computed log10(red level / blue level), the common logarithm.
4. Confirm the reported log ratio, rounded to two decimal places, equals 0.07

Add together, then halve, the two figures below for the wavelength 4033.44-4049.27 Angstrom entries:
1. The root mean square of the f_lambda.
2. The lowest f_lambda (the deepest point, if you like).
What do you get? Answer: 1.07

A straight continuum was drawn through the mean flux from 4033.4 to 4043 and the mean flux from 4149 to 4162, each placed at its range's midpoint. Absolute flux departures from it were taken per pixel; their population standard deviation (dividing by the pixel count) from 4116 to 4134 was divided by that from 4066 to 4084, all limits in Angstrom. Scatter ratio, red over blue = 0.7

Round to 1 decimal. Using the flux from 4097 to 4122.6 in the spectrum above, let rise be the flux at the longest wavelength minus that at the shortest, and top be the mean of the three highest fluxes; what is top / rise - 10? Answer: -1.4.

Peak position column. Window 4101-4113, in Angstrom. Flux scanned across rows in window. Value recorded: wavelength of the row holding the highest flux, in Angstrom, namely 4112.69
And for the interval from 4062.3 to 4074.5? 4069.36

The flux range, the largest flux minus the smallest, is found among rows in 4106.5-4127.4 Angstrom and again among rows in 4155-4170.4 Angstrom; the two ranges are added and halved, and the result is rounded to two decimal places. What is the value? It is 0.48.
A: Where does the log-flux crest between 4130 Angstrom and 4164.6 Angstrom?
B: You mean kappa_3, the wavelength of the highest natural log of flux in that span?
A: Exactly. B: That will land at 4140.25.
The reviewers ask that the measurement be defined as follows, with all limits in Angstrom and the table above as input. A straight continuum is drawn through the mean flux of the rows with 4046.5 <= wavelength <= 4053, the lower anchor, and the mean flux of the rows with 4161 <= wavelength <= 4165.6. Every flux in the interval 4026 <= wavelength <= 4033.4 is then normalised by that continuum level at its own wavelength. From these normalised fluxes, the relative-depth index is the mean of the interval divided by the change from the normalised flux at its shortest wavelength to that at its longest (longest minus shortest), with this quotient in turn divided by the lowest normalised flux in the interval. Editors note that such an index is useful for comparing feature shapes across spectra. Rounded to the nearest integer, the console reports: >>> -5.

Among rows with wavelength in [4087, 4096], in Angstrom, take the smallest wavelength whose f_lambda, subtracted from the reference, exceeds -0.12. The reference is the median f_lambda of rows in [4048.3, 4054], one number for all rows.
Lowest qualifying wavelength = 4094.74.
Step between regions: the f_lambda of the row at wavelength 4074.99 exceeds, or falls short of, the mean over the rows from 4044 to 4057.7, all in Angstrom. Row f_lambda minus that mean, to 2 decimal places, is 0.16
